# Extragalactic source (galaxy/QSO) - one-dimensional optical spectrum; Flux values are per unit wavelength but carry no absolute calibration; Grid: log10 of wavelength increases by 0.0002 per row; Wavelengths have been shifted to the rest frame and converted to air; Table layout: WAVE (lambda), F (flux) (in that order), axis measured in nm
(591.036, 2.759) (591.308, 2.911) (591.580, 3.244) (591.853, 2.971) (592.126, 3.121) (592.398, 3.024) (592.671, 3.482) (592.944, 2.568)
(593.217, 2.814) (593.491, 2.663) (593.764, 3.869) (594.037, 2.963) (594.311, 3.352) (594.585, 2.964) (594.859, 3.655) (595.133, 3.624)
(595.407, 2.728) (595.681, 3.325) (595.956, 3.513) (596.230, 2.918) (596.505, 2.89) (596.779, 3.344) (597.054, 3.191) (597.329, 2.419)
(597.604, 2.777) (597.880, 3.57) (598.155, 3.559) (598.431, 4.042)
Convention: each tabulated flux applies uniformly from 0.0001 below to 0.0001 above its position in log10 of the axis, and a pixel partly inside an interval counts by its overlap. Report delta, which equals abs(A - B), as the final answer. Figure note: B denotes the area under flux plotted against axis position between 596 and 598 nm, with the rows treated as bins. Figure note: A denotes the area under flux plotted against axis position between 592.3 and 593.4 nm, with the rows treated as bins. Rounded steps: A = 3.3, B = 6.1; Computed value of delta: 2.82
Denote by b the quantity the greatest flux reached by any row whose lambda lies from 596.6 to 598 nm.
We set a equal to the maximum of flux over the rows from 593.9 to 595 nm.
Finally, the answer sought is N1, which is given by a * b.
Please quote 13.0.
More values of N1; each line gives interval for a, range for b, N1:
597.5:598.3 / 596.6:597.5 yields 11.9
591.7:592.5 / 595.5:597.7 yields 11.0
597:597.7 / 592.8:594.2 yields 12.3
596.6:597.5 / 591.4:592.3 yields 10.8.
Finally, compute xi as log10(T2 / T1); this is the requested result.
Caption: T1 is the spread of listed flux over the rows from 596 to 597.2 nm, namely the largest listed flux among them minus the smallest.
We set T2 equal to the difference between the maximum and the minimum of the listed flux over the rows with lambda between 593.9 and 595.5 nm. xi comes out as 0.31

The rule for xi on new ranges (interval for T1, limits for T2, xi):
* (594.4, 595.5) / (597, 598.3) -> 0.09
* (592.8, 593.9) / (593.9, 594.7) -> -0.52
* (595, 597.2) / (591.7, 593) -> 0.01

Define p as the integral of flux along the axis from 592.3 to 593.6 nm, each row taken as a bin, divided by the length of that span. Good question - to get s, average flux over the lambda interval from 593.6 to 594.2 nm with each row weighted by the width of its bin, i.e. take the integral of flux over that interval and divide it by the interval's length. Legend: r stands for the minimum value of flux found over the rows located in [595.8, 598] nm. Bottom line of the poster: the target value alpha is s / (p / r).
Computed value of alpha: 2.81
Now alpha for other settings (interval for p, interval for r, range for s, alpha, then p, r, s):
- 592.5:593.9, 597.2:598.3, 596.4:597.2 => 2.47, 3.08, 2.419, 3.15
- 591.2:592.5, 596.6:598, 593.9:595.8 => 2.55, 3.06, 2.419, 3.23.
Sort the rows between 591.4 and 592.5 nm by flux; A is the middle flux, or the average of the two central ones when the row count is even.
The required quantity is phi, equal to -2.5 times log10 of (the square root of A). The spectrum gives -0.609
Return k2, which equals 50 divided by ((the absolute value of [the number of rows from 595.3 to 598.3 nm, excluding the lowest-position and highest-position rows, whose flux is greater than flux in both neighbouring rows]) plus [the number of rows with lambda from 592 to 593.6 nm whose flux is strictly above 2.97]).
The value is 8.3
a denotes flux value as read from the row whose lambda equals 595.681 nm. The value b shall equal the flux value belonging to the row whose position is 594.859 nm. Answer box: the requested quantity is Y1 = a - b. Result -0.3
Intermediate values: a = 3.325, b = 3.655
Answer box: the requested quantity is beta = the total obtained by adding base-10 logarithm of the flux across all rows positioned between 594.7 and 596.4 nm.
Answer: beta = 3.09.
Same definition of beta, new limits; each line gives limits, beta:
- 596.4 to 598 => 2.87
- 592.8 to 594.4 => 2.87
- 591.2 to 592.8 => 2.96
